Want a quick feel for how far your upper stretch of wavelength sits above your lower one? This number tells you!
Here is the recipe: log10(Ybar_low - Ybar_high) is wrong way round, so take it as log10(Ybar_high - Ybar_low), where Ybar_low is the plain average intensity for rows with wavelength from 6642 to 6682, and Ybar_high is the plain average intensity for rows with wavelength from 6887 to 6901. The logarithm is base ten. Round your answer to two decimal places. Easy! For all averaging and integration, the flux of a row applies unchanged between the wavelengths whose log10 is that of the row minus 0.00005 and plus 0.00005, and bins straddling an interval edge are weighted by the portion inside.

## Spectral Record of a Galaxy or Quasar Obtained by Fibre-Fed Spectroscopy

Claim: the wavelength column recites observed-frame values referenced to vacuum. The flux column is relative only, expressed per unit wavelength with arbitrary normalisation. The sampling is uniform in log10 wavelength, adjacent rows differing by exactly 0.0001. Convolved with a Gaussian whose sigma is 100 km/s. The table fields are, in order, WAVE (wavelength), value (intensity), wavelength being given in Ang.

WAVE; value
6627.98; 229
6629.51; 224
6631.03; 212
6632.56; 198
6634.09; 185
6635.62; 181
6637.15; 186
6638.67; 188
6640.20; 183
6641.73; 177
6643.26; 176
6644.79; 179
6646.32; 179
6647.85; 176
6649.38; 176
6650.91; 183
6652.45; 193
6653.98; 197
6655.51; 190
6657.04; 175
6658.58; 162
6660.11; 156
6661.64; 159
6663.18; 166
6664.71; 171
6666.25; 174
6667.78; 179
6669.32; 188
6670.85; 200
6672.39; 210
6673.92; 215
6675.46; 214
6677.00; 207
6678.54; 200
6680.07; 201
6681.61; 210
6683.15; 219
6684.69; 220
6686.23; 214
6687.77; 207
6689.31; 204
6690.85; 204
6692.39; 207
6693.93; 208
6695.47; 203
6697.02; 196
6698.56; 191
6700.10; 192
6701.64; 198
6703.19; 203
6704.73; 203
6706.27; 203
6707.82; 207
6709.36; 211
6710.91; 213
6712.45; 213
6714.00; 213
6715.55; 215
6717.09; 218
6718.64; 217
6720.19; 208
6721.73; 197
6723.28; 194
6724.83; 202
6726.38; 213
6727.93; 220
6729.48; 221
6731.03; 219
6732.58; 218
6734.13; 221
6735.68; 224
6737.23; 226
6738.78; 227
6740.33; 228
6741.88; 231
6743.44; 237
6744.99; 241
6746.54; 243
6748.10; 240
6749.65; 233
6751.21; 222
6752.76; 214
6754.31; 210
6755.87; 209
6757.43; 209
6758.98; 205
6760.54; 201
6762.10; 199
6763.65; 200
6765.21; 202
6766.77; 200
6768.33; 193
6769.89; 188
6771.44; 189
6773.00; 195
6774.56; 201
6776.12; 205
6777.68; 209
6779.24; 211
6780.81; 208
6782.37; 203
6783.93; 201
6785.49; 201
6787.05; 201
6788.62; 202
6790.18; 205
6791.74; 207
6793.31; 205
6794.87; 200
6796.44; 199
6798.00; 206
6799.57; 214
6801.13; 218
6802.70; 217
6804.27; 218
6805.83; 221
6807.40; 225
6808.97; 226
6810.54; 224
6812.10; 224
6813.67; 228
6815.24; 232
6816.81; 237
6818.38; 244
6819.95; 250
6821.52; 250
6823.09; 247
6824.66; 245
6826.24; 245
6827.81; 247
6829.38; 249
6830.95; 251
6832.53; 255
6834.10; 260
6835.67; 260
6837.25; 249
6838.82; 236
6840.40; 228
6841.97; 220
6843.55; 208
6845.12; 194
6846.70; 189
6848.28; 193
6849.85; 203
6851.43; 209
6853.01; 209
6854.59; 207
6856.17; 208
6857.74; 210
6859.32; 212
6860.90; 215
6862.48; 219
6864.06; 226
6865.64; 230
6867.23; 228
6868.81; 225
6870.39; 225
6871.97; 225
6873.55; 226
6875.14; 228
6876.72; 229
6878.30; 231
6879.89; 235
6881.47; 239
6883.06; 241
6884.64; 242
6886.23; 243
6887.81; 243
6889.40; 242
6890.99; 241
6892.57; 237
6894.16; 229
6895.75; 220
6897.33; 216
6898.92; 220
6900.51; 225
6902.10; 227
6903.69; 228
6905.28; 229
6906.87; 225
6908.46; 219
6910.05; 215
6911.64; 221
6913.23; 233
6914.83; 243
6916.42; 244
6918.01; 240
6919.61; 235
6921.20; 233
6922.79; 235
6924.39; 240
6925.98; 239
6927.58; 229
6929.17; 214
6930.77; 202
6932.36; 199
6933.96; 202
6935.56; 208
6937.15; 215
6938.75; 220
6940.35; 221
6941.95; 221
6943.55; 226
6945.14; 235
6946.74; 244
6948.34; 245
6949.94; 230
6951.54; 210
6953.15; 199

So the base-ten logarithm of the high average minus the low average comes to 1.65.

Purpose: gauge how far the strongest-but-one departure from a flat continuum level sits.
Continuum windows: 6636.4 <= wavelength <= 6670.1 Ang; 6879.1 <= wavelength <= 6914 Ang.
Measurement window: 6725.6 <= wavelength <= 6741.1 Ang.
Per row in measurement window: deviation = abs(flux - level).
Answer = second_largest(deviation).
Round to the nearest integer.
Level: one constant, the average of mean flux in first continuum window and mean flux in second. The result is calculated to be 23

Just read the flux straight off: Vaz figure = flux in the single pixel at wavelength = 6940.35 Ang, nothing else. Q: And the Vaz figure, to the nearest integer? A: 221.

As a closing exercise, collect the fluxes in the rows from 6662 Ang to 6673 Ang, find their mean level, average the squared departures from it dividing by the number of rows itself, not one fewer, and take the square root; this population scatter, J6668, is 15.0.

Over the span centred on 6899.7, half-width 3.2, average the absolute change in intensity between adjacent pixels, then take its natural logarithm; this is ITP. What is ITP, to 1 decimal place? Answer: 1.3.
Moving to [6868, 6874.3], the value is -1.1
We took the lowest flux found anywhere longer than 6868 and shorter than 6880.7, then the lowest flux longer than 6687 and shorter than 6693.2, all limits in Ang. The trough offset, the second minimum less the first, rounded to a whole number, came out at -21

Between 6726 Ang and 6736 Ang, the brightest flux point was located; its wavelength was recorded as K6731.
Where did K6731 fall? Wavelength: 6735.68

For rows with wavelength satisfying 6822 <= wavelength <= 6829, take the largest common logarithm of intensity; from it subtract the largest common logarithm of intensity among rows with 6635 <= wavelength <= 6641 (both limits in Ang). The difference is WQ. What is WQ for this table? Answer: 0.12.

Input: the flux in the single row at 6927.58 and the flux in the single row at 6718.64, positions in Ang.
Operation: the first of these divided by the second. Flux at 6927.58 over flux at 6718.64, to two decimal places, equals 1.06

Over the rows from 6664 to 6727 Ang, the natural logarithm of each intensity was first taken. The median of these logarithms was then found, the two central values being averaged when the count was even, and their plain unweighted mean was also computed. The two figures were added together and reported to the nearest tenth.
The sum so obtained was 10.6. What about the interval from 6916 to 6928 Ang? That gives 10.9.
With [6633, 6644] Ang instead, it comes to 10.4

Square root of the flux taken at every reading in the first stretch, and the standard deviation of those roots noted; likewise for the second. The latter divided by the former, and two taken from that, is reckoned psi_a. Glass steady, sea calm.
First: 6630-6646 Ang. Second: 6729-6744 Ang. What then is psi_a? -1.5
